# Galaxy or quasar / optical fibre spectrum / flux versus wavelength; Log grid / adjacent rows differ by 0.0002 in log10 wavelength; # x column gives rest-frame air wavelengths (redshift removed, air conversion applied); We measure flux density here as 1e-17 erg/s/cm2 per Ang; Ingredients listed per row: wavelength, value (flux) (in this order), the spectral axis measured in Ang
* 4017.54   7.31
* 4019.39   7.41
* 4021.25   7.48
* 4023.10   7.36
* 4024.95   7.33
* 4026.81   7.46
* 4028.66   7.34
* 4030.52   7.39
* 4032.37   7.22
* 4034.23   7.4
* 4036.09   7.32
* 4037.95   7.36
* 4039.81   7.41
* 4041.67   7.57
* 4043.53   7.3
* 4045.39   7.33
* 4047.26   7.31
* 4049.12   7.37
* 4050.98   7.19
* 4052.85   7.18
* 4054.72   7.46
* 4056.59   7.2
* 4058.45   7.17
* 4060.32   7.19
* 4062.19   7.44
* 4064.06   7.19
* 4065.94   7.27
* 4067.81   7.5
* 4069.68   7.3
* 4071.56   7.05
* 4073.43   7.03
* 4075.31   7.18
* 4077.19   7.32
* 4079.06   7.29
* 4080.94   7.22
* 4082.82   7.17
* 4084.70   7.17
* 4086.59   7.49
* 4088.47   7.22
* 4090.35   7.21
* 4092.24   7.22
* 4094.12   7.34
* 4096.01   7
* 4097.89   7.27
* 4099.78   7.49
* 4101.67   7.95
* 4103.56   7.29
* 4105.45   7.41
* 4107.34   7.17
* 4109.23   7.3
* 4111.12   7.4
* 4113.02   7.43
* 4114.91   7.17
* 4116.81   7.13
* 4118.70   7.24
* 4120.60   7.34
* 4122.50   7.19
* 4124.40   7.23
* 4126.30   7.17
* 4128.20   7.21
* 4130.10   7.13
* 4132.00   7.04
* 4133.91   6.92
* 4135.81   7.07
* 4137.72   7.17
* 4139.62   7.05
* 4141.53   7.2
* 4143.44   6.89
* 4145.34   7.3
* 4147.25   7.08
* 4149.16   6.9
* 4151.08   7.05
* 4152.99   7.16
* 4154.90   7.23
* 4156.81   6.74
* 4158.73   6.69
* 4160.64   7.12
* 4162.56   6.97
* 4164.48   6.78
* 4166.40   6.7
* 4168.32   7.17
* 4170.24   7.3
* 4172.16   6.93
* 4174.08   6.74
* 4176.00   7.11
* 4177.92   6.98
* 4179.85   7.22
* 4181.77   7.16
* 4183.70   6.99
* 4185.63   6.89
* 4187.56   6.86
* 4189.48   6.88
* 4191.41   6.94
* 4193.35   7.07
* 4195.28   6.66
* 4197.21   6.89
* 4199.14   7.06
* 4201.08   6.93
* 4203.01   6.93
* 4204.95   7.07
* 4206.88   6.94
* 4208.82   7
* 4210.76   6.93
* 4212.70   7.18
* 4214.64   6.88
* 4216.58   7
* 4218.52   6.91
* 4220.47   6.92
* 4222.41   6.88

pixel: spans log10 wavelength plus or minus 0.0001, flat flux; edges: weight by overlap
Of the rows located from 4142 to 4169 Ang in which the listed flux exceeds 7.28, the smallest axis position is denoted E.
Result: 4145.34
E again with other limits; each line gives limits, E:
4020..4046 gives 4021.25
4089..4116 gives 4094.12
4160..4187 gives 4170.24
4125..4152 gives 4145.34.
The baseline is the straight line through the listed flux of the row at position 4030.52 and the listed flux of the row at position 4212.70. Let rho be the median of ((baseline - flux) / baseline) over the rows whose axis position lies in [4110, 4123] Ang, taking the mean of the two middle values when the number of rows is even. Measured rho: 0.007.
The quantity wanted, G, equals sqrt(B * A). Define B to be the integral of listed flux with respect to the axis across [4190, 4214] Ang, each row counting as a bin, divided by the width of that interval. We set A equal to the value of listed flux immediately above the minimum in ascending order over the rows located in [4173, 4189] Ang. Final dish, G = 6.91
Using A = 6.86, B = 6.96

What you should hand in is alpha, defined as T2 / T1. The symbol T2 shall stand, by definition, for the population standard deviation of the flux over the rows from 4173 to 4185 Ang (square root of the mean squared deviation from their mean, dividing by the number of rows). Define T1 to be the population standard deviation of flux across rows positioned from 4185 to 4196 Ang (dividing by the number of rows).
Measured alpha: 1.29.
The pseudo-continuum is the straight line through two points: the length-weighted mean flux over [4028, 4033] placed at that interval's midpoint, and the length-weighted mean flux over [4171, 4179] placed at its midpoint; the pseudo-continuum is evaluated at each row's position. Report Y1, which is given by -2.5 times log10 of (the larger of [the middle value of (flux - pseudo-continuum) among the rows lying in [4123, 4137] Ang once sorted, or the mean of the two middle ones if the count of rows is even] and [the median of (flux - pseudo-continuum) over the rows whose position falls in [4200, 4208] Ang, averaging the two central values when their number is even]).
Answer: 3.06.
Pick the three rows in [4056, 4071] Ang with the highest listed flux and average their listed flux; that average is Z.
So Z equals 7.4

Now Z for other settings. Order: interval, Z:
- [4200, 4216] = 7.1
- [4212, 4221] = 7.0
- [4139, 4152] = 7.2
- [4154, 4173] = 7.2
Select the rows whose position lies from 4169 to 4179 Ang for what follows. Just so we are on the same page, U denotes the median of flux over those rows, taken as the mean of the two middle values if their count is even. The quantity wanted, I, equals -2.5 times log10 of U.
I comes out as -2.11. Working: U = 6.98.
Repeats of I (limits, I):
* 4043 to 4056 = -2.16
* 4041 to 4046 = -2.16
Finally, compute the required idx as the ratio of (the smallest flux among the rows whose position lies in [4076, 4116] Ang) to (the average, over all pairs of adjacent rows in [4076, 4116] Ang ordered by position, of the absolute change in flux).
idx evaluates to 38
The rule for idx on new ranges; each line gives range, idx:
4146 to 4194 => 37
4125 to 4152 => 42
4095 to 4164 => 37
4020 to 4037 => 66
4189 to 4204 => 41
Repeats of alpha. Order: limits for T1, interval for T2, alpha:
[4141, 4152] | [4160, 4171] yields 1.44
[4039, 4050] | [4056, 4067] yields 1.01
